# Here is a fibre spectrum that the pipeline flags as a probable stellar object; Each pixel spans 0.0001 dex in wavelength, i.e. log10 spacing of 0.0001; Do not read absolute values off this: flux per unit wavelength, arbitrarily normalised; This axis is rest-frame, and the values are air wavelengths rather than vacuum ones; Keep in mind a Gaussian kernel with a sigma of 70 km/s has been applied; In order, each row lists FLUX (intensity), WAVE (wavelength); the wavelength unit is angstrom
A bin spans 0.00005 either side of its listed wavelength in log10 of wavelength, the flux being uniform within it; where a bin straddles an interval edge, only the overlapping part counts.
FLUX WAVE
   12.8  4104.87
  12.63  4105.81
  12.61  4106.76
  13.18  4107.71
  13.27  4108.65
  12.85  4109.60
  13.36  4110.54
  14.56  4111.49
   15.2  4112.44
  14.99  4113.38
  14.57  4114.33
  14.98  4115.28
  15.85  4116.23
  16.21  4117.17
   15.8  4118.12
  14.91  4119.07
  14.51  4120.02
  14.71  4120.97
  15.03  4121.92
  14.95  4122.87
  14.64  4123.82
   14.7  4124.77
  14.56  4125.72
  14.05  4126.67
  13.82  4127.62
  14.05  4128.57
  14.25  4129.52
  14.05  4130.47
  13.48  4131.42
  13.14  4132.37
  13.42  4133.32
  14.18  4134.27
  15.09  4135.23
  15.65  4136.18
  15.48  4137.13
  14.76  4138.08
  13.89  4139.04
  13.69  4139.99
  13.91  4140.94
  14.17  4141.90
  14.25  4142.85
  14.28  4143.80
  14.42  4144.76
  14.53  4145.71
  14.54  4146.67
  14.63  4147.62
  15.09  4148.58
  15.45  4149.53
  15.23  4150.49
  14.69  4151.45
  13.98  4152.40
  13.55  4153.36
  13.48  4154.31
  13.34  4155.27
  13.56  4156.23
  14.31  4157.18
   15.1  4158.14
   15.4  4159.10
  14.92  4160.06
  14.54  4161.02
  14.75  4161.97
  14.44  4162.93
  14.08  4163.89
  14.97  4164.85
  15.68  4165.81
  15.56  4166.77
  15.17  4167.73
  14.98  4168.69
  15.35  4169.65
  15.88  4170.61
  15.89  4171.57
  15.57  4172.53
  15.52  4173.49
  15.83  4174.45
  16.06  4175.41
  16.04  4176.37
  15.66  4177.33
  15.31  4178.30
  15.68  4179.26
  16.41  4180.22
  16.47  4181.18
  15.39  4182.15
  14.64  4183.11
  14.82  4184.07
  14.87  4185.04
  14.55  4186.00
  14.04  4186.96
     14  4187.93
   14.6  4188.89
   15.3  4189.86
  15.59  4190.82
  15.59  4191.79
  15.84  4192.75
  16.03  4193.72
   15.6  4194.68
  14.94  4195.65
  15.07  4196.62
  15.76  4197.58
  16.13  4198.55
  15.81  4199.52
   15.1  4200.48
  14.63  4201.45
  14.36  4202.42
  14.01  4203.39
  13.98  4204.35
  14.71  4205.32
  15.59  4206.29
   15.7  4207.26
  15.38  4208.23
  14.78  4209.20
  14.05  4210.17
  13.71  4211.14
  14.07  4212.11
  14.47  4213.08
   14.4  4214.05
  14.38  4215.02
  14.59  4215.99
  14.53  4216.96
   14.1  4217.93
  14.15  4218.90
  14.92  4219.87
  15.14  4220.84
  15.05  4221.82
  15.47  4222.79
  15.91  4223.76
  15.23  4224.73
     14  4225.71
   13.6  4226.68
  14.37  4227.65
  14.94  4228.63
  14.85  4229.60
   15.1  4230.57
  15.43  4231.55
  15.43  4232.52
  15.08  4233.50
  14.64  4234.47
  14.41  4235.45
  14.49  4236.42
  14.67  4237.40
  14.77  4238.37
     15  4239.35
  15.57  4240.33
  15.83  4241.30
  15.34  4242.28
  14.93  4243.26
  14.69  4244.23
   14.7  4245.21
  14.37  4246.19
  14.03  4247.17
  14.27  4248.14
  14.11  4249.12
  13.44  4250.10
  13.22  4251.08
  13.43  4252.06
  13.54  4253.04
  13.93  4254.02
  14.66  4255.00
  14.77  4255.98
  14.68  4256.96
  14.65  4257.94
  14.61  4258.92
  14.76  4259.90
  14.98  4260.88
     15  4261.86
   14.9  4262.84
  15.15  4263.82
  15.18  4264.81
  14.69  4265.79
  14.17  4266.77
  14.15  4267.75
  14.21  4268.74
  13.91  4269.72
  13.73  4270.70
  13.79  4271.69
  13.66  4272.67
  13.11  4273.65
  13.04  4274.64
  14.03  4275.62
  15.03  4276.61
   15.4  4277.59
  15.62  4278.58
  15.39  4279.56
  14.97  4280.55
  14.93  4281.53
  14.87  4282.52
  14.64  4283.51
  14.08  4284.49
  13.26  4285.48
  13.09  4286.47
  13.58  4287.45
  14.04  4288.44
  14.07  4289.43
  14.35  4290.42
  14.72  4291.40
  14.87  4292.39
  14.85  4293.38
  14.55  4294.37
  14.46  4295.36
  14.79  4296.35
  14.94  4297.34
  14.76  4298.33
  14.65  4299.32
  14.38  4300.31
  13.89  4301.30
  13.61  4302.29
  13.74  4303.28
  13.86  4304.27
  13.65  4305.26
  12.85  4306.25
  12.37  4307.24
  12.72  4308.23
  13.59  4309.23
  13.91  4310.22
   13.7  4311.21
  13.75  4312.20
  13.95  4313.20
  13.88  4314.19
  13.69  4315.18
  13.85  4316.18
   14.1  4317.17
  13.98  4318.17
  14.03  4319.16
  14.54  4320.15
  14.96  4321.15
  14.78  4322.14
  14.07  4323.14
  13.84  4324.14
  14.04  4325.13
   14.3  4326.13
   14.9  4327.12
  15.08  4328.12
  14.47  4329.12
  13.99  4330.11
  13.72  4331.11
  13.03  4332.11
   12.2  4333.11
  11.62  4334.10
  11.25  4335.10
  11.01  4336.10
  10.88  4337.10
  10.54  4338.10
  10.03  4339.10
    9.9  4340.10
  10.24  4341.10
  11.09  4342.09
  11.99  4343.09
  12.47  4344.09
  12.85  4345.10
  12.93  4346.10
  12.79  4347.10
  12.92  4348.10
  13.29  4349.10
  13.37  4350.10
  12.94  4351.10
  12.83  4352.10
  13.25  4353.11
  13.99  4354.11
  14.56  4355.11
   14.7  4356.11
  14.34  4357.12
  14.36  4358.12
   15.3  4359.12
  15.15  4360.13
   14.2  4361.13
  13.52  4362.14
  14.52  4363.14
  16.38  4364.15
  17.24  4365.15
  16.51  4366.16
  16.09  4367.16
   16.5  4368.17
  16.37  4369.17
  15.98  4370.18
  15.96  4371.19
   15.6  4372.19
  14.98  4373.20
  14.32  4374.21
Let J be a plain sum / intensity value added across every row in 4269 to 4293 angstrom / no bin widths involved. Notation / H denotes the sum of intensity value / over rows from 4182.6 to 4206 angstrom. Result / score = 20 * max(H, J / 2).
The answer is 7199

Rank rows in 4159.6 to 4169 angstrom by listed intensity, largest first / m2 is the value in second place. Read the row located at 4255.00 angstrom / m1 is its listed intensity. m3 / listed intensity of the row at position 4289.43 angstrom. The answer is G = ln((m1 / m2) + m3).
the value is 2.71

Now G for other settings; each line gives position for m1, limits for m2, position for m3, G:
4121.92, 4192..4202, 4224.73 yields 2.78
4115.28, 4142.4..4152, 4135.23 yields 2.78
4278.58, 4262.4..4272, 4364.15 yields 2.86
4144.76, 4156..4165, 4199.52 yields 2.82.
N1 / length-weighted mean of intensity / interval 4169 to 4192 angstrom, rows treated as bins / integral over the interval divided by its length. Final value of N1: 15.4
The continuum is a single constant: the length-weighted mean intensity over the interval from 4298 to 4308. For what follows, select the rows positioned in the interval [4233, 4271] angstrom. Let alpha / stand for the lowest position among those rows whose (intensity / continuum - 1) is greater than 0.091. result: 4233.50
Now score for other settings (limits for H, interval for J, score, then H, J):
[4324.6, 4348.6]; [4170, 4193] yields 5965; 298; 370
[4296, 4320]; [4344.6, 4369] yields 6653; 333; 345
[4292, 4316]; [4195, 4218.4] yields 6708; 335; 354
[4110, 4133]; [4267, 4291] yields 7007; 350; 341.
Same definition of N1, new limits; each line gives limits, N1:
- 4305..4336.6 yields 13.6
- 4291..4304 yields 14.5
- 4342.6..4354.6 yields 13.0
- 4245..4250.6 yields 14.1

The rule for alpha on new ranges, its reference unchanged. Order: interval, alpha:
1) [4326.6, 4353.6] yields 4328.12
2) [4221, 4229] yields 4221.82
